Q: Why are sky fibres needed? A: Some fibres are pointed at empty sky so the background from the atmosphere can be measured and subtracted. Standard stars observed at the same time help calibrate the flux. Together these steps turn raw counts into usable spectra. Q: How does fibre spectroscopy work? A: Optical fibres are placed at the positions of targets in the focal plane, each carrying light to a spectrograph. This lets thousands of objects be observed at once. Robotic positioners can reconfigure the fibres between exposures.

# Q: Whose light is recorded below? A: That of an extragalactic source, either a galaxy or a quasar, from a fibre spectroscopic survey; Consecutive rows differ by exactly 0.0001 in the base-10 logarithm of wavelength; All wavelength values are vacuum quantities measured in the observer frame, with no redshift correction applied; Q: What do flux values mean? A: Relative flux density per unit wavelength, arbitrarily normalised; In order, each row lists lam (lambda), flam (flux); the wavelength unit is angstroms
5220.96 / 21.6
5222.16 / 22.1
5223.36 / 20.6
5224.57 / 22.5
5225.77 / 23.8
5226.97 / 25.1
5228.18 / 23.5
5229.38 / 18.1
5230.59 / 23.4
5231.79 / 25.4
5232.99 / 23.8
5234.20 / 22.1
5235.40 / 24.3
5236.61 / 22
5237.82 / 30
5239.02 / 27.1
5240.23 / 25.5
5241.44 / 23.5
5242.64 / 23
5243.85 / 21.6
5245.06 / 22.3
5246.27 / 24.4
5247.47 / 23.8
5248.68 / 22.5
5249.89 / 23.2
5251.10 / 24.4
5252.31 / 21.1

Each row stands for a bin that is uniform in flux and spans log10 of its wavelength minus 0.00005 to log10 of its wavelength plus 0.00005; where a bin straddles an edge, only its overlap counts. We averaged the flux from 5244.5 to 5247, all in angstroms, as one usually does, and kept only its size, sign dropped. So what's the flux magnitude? 23.4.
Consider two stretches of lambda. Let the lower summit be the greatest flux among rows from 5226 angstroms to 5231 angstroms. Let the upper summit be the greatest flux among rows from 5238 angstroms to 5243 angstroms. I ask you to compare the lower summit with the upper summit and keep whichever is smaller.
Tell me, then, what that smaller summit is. 25.1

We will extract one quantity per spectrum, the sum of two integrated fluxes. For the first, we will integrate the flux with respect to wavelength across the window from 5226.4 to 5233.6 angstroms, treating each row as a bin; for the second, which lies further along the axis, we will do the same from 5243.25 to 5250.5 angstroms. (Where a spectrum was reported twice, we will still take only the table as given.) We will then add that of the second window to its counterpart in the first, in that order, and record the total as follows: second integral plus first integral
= 334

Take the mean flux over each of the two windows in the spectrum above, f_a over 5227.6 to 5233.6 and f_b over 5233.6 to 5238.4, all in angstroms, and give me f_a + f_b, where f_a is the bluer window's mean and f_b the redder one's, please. 47.4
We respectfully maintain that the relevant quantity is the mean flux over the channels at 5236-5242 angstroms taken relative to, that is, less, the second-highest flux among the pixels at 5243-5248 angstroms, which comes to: 1.8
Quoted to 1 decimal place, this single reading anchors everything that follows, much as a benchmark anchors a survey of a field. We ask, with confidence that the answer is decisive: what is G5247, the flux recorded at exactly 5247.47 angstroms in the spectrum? 23.8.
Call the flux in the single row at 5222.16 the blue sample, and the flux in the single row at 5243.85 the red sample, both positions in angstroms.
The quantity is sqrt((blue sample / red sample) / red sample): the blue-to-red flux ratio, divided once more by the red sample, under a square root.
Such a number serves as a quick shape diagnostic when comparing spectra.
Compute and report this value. 0.218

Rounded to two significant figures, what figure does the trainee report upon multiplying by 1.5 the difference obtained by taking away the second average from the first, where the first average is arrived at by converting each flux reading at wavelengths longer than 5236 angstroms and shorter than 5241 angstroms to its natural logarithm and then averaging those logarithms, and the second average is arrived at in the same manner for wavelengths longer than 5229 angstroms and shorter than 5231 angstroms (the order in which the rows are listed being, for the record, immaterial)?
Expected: 0.35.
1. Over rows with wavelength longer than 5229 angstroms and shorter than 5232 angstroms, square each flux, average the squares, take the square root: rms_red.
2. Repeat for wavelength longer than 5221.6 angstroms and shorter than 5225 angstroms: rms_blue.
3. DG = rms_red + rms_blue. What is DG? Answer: 44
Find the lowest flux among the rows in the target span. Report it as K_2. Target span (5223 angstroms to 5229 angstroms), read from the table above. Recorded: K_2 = 20.6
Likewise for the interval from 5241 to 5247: 21.6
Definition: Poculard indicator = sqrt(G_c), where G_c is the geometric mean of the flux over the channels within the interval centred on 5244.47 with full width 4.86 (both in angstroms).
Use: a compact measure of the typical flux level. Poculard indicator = 4.78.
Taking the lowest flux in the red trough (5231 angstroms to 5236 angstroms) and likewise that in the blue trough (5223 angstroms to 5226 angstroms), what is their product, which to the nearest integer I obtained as 455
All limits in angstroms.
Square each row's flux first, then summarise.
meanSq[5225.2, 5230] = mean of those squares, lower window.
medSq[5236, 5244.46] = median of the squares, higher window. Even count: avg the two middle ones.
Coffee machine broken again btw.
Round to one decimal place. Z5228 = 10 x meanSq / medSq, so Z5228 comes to 9.4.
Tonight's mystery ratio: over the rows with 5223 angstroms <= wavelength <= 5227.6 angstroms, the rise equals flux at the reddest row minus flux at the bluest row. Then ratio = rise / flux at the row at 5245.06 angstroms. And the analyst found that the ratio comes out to 0.20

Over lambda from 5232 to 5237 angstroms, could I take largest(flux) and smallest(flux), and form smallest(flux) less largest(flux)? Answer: -2.3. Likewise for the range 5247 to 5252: -1.9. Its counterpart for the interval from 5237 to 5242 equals -6.5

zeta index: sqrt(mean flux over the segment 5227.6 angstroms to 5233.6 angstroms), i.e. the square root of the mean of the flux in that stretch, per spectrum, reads 4.78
